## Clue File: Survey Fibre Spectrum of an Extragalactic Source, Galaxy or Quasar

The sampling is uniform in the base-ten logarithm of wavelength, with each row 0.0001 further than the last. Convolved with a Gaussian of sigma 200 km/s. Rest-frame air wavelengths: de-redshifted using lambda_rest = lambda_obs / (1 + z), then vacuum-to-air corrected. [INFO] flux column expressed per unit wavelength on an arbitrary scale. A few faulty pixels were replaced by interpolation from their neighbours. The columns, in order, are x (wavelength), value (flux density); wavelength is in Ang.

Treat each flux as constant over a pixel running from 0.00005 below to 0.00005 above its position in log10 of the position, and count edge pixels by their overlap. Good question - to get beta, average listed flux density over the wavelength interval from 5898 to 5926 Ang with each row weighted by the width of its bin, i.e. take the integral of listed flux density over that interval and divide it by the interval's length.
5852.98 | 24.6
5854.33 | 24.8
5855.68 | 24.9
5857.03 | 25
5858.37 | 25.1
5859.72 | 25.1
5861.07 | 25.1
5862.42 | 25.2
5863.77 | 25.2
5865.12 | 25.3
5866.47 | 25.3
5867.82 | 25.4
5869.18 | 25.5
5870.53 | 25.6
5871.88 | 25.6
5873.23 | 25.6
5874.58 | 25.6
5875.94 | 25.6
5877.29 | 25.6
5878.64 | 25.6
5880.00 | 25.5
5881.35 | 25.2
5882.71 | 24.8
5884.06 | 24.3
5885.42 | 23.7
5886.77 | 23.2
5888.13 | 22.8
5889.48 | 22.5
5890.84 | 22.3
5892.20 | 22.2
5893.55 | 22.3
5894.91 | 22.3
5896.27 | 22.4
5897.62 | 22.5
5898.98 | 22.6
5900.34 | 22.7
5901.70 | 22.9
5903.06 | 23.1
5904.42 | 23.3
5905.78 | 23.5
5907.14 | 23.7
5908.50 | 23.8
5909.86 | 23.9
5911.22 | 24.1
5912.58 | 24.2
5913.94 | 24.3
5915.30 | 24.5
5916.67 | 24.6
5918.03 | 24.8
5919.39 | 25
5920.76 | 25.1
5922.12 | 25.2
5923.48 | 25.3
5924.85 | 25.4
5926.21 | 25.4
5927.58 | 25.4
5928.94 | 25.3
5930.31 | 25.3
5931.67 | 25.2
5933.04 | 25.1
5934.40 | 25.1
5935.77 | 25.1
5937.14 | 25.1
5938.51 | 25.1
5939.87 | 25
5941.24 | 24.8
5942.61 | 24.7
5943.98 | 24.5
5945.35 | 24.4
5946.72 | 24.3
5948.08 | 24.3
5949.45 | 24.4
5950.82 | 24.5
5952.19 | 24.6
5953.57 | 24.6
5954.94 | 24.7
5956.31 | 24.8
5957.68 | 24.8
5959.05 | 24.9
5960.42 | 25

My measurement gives 24.1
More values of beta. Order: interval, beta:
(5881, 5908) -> 23.1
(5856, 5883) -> 25.3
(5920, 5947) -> 25.0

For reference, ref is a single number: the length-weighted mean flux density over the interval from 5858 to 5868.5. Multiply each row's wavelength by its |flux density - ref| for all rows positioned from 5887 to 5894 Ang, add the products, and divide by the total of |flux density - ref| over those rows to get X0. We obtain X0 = 5891.0 Ang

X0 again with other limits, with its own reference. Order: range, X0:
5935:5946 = 5942.7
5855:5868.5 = 5860.5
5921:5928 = 5925.8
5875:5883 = 5878.9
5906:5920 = 5911.5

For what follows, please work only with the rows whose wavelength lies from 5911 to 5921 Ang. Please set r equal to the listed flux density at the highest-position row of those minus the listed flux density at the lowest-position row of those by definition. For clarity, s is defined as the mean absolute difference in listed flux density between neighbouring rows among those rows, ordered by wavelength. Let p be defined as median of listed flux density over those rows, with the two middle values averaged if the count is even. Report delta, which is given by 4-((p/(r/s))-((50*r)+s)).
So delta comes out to 51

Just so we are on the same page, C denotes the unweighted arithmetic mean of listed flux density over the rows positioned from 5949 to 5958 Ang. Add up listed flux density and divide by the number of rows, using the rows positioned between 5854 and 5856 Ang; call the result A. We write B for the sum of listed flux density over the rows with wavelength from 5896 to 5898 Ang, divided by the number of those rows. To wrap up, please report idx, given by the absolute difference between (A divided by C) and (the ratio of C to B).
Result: 0.09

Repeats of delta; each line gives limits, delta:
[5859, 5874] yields 27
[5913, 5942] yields 25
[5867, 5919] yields -19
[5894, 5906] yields 61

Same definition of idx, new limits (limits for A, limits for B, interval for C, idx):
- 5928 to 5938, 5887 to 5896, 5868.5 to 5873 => 0.16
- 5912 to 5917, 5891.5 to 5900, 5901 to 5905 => 0.02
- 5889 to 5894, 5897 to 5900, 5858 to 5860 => 0.22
